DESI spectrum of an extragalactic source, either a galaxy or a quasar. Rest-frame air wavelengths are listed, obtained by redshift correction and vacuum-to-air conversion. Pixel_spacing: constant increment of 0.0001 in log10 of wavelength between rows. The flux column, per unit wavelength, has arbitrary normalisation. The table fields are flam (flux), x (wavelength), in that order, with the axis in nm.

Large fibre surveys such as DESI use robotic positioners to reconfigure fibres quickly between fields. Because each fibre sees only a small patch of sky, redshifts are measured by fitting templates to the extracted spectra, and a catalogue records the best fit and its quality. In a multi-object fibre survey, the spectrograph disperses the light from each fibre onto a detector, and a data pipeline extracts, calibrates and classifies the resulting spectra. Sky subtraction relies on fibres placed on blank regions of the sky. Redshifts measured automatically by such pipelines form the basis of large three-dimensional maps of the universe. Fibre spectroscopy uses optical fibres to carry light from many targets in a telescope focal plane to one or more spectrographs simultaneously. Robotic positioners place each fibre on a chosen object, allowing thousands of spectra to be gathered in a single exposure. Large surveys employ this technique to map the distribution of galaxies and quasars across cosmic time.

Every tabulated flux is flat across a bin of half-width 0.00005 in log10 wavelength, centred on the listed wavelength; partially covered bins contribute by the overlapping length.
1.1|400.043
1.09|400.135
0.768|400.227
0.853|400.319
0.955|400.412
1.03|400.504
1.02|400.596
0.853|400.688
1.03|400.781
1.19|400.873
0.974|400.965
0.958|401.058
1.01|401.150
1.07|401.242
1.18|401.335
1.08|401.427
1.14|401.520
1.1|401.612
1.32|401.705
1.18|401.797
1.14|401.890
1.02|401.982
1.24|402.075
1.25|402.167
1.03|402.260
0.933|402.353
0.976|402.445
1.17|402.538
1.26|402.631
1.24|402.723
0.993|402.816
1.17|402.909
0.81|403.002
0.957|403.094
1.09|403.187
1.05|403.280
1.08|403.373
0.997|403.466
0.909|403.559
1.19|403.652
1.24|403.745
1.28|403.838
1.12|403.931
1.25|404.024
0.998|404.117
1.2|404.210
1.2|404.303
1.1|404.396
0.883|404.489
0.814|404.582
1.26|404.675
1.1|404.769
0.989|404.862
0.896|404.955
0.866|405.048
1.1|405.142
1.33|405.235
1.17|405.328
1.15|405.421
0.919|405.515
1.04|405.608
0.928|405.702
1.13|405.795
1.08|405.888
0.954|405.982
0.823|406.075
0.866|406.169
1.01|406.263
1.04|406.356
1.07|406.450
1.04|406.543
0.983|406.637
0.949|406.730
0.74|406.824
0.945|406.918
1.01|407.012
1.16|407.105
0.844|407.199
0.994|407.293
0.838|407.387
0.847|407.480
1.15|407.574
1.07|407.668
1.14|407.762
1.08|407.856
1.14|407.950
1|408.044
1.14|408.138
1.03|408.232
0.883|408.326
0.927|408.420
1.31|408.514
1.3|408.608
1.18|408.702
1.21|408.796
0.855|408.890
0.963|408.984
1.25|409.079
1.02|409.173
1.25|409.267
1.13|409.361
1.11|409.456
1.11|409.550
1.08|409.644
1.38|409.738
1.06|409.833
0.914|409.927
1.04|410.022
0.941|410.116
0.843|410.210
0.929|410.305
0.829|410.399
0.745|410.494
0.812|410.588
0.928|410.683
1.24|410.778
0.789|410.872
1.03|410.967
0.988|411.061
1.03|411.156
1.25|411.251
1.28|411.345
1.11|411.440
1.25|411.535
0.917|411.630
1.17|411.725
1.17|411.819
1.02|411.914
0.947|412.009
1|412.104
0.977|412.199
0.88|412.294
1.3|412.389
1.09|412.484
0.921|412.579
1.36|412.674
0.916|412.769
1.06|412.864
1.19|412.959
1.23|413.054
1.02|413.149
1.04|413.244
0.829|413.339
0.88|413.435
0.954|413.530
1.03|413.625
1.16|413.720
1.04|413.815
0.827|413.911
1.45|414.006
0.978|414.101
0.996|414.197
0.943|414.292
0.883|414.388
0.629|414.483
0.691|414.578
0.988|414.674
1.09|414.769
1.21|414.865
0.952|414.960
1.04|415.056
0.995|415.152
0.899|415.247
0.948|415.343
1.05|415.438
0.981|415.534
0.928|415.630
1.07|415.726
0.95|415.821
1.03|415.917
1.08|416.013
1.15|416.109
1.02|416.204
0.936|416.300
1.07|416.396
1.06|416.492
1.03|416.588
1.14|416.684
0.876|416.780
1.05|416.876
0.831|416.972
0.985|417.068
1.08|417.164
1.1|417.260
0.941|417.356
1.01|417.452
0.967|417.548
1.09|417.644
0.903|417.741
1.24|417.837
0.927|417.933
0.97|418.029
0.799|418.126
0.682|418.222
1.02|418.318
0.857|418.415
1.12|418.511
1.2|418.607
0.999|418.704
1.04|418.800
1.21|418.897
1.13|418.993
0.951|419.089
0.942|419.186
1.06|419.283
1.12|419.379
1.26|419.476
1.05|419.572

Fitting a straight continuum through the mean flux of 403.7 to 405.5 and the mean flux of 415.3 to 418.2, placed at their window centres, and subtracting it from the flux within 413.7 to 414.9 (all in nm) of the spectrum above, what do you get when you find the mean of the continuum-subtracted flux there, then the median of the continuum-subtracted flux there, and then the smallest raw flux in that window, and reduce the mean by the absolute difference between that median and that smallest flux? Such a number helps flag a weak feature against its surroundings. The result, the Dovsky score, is -0.70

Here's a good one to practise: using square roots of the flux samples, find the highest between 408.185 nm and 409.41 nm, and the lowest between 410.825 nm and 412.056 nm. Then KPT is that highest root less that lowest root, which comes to 0.256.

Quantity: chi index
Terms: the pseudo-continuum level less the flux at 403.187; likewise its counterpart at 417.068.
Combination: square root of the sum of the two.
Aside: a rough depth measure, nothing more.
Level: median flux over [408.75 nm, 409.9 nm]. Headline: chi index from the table 0.38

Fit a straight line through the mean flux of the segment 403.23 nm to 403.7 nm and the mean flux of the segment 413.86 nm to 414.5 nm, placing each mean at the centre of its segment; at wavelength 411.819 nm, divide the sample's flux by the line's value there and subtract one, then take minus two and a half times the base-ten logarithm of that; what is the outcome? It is 1.8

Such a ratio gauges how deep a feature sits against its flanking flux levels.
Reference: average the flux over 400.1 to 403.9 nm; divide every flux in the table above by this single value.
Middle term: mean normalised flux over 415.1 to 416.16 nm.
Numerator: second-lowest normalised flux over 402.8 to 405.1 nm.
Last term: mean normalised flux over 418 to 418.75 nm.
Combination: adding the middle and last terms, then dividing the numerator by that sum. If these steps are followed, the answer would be 0.415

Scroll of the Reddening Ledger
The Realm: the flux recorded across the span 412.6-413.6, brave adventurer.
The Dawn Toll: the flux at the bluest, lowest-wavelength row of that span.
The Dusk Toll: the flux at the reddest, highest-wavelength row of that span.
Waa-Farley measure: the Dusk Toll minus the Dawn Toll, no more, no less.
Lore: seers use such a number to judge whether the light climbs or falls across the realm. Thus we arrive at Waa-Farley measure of -0.41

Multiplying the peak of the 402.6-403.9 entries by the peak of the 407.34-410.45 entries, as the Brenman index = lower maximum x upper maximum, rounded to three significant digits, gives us 1.77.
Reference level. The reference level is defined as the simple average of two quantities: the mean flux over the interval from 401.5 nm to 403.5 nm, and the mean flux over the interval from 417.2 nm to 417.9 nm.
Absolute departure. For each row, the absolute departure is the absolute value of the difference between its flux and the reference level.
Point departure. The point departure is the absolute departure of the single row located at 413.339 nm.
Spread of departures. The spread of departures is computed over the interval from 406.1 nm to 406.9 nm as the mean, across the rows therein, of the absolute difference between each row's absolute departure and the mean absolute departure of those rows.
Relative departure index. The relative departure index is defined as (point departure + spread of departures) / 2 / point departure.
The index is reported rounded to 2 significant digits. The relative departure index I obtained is 0.67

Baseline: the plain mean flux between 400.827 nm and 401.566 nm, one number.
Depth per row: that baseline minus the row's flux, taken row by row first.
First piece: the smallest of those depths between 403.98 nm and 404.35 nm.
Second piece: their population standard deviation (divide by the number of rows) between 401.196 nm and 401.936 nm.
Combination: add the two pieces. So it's -0.10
